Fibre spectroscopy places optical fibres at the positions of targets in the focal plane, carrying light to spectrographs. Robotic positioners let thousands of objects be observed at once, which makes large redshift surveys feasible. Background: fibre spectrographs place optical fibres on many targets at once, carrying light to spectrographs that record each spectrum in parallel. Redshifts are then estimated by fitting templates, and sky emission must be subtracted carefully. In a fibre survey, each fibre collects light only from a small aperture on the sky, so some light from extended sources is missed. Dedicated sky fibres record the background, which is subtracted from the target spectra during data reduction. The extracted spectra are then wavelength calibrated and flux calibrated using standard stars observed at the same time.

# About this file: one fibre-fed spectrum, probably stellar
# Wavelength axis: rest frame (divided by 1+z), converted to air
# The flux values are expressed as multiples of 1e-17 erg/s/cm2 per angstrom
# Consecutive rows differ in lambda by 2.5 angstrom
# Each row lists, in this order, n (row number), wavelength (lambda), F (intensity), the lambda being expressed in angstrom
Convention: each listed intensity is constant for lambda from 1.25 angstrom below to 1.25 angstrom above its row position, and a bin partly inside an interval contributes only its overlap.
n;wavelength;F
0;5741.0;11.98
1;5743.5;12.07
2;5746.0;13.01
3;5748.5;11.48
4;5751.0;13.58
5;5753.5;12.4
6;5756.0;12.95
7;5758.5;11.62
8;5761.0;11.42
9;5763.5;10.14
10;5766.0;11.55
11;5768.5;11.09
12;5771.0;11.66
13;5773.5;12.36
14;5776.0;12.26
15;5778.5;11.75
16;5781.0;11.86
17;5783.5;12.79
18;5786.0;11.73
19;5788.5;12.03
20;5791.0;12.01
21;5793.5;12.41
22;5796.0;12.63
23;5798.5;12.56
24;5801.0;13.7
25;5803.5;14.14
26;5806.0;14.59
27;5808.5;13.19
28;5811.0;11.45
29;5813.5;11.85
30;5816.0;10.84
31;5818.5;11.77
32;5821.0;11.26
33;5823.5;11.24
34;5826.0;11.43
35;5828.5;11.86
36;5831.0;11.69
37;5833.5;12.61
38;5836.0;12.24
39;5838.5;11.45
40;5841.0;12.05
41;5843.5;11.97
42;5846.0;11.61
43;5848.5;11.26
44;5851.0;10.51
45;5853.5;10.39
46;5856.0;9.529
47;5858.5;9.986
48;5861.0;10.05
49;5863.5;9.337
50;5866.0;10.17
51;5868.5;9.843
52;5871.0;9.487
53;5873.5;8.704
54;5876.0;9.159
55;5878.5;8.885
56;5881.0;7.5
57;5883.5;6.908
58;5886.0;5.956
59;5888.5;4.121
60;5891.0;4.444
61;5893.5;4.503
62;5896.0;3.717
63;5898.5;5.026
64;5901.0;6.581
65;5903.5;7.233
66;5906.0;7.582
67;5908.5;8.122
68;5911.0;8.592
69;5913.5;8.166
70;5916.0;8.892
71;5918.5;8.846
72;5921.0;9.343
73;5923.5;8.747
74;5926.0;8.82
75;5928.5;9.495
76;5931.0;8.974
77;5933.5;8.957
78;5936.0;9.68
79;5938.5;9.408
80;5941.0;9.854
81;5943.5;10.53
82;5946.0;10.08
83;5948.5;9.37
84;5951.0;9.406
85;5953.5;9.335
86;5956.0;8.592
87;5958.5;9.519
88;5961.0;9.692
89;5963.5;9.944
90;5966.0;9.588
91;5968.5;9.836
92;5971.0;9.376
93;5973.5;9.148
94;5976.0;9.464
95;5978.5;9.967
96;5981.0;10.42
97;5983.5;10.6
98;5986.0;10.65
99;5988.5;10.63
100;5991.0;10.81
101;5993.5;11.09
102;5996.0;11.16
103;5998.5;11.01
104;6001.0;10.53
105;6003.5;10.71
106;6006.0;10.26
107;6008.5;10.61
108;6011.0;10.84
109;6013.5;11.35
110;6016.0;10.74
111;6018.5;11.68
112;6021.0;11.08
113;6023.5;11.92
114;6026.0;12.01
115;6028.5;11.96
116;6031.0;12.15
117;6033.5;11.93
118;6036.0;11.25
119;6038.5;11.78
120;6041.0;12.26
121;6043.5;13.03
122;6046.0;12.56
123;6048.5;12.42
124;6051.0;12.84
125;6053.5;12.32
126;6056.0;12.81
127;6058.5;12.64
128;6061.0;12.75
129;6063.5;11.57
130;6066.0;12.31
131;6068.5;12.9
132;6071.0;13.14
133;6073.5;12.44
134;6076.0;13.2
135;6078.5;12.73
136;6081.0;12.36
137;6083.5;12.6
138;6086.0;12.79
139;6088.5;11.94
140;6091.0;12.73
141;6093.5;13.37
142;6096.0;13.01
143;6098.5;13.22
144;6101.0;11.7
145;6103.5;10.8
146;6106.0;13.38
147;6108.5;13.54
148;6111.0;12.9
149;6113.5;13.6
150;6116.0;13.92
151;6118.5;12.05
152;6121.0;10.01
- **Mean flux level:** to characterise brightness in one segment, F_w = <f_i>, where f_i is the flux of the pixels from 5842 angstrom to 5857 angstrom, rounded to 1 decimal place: 10.9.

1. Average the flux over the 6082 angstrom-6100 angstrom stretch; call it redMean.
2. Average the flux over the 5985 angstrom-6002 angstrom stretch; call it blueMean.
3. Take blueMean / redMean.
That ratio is 0.8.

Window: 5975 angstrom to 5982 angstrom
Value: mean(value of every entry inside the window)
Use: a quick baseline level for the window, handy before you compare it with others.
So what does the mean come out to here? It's 10.0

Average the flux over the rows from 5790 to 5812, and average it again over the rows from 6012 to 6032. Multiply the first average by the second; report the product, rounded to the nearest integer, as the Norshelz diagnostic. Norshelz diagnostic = 151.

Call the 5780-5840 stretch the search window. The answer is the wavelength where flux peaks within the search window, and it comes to 5806.0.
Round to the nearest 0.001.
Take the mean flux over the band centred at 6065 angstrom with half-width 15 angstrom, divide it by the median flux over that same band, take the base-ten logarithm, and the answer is -0.004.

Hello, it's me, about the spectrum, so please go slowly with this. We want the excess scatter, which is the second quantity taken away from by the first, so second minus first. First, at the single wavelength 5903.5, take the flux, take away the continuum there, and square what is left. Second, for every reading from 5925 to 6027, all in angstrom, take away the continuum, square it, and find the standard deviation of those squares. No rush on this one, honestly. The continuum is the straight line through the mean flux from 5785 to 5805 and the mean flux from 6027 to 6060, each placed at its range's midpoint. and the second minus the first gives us -24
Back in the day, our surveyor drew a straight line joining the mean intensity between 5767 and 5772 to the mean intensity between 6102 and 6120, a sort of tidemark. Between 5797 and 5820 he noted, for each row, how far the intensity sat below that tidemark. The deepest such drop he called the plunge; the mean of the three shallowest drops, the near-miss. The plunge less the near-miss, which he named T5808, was 3.4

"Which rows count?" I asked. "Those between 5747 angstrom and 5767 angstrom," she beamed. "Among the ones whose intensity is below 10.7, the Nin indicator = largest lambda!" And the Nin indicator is 5763.5 angstrom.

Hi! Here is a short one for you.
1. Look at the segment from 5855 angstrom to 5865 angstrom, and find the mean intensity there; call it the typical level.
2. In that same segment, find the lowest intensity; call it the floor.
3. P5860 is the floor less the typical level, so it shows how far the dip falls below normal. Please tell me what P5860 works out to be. -0.4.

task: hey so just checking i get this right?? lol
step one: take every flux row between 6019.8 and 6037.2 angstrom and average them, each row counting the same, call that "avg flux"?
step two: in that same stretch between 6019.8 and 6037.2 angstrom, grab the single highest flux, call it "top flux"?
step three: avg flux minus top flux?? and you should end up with -0.4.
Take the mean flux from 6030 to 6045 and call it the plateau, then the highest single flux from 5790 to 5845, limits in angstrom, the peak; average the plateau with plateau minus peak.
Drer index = 4.8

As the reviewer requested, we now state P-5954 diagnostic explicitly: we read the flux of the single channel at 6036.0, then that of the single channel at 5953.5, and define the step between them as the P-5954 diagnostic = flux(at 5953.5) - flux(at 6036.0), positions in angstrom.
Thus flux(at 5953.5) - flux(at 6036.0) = -1.9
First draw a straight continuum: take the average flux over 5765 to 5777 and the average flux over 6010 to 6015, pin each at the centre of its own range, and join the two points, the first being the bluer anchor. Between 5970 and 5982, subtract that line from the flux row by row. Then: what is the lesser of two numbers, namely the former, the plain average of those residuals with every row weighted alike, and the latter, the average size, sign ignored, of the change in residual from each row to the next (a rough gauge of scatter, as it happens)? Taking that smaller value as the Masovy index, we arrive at -1.5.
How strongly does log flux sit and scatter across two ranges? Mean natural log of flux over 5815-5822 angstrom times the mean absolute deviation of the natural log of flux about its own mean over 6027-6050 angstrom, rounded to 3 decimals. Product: 0.075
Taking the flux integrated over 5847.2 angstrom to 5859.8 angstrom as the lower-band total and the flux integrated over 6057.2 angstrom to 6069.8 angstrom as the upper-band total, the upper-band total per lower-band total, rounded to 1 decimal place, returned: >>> 1.2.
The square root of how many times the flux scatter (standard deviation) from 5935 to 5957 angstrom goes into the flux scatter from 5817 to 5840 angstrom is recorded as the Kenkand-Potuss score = 0.92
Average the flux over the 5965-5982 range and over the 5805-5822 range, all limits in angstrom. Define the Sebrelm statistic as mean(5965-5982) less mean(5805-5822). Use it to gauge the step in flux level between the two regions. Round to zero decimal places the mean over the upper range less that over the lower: -2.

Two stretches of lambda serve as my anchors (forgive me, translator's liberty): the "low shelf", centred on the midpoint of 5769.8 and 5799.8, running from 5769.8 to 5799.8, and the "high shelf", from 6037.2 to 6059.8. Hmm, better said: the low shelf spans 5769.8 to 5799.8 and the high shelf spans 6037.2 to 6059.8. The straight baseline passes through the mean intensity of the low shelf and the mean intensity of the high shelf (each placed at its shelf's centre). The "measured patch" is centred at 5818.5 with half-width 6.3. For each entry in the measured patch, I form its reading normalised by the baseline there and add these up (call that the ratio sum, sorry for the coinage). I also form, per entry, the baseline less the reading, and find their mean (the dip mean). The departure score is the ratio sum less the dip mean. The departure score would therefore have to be 3.8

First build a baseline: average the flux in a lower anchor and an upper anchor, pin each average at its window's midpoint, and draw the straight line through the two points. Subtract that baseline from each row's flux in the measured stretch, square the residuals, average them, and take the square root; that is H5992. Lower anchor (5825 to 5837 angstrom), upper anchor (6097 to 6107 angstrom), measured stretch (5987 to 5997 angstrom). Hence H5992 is 1.2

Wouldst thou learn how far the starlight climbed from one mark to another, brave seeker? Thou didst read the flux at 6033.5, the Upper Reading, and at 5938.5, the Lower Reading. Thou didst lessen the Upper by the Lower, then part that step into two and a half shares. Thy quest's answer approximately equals 1.0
